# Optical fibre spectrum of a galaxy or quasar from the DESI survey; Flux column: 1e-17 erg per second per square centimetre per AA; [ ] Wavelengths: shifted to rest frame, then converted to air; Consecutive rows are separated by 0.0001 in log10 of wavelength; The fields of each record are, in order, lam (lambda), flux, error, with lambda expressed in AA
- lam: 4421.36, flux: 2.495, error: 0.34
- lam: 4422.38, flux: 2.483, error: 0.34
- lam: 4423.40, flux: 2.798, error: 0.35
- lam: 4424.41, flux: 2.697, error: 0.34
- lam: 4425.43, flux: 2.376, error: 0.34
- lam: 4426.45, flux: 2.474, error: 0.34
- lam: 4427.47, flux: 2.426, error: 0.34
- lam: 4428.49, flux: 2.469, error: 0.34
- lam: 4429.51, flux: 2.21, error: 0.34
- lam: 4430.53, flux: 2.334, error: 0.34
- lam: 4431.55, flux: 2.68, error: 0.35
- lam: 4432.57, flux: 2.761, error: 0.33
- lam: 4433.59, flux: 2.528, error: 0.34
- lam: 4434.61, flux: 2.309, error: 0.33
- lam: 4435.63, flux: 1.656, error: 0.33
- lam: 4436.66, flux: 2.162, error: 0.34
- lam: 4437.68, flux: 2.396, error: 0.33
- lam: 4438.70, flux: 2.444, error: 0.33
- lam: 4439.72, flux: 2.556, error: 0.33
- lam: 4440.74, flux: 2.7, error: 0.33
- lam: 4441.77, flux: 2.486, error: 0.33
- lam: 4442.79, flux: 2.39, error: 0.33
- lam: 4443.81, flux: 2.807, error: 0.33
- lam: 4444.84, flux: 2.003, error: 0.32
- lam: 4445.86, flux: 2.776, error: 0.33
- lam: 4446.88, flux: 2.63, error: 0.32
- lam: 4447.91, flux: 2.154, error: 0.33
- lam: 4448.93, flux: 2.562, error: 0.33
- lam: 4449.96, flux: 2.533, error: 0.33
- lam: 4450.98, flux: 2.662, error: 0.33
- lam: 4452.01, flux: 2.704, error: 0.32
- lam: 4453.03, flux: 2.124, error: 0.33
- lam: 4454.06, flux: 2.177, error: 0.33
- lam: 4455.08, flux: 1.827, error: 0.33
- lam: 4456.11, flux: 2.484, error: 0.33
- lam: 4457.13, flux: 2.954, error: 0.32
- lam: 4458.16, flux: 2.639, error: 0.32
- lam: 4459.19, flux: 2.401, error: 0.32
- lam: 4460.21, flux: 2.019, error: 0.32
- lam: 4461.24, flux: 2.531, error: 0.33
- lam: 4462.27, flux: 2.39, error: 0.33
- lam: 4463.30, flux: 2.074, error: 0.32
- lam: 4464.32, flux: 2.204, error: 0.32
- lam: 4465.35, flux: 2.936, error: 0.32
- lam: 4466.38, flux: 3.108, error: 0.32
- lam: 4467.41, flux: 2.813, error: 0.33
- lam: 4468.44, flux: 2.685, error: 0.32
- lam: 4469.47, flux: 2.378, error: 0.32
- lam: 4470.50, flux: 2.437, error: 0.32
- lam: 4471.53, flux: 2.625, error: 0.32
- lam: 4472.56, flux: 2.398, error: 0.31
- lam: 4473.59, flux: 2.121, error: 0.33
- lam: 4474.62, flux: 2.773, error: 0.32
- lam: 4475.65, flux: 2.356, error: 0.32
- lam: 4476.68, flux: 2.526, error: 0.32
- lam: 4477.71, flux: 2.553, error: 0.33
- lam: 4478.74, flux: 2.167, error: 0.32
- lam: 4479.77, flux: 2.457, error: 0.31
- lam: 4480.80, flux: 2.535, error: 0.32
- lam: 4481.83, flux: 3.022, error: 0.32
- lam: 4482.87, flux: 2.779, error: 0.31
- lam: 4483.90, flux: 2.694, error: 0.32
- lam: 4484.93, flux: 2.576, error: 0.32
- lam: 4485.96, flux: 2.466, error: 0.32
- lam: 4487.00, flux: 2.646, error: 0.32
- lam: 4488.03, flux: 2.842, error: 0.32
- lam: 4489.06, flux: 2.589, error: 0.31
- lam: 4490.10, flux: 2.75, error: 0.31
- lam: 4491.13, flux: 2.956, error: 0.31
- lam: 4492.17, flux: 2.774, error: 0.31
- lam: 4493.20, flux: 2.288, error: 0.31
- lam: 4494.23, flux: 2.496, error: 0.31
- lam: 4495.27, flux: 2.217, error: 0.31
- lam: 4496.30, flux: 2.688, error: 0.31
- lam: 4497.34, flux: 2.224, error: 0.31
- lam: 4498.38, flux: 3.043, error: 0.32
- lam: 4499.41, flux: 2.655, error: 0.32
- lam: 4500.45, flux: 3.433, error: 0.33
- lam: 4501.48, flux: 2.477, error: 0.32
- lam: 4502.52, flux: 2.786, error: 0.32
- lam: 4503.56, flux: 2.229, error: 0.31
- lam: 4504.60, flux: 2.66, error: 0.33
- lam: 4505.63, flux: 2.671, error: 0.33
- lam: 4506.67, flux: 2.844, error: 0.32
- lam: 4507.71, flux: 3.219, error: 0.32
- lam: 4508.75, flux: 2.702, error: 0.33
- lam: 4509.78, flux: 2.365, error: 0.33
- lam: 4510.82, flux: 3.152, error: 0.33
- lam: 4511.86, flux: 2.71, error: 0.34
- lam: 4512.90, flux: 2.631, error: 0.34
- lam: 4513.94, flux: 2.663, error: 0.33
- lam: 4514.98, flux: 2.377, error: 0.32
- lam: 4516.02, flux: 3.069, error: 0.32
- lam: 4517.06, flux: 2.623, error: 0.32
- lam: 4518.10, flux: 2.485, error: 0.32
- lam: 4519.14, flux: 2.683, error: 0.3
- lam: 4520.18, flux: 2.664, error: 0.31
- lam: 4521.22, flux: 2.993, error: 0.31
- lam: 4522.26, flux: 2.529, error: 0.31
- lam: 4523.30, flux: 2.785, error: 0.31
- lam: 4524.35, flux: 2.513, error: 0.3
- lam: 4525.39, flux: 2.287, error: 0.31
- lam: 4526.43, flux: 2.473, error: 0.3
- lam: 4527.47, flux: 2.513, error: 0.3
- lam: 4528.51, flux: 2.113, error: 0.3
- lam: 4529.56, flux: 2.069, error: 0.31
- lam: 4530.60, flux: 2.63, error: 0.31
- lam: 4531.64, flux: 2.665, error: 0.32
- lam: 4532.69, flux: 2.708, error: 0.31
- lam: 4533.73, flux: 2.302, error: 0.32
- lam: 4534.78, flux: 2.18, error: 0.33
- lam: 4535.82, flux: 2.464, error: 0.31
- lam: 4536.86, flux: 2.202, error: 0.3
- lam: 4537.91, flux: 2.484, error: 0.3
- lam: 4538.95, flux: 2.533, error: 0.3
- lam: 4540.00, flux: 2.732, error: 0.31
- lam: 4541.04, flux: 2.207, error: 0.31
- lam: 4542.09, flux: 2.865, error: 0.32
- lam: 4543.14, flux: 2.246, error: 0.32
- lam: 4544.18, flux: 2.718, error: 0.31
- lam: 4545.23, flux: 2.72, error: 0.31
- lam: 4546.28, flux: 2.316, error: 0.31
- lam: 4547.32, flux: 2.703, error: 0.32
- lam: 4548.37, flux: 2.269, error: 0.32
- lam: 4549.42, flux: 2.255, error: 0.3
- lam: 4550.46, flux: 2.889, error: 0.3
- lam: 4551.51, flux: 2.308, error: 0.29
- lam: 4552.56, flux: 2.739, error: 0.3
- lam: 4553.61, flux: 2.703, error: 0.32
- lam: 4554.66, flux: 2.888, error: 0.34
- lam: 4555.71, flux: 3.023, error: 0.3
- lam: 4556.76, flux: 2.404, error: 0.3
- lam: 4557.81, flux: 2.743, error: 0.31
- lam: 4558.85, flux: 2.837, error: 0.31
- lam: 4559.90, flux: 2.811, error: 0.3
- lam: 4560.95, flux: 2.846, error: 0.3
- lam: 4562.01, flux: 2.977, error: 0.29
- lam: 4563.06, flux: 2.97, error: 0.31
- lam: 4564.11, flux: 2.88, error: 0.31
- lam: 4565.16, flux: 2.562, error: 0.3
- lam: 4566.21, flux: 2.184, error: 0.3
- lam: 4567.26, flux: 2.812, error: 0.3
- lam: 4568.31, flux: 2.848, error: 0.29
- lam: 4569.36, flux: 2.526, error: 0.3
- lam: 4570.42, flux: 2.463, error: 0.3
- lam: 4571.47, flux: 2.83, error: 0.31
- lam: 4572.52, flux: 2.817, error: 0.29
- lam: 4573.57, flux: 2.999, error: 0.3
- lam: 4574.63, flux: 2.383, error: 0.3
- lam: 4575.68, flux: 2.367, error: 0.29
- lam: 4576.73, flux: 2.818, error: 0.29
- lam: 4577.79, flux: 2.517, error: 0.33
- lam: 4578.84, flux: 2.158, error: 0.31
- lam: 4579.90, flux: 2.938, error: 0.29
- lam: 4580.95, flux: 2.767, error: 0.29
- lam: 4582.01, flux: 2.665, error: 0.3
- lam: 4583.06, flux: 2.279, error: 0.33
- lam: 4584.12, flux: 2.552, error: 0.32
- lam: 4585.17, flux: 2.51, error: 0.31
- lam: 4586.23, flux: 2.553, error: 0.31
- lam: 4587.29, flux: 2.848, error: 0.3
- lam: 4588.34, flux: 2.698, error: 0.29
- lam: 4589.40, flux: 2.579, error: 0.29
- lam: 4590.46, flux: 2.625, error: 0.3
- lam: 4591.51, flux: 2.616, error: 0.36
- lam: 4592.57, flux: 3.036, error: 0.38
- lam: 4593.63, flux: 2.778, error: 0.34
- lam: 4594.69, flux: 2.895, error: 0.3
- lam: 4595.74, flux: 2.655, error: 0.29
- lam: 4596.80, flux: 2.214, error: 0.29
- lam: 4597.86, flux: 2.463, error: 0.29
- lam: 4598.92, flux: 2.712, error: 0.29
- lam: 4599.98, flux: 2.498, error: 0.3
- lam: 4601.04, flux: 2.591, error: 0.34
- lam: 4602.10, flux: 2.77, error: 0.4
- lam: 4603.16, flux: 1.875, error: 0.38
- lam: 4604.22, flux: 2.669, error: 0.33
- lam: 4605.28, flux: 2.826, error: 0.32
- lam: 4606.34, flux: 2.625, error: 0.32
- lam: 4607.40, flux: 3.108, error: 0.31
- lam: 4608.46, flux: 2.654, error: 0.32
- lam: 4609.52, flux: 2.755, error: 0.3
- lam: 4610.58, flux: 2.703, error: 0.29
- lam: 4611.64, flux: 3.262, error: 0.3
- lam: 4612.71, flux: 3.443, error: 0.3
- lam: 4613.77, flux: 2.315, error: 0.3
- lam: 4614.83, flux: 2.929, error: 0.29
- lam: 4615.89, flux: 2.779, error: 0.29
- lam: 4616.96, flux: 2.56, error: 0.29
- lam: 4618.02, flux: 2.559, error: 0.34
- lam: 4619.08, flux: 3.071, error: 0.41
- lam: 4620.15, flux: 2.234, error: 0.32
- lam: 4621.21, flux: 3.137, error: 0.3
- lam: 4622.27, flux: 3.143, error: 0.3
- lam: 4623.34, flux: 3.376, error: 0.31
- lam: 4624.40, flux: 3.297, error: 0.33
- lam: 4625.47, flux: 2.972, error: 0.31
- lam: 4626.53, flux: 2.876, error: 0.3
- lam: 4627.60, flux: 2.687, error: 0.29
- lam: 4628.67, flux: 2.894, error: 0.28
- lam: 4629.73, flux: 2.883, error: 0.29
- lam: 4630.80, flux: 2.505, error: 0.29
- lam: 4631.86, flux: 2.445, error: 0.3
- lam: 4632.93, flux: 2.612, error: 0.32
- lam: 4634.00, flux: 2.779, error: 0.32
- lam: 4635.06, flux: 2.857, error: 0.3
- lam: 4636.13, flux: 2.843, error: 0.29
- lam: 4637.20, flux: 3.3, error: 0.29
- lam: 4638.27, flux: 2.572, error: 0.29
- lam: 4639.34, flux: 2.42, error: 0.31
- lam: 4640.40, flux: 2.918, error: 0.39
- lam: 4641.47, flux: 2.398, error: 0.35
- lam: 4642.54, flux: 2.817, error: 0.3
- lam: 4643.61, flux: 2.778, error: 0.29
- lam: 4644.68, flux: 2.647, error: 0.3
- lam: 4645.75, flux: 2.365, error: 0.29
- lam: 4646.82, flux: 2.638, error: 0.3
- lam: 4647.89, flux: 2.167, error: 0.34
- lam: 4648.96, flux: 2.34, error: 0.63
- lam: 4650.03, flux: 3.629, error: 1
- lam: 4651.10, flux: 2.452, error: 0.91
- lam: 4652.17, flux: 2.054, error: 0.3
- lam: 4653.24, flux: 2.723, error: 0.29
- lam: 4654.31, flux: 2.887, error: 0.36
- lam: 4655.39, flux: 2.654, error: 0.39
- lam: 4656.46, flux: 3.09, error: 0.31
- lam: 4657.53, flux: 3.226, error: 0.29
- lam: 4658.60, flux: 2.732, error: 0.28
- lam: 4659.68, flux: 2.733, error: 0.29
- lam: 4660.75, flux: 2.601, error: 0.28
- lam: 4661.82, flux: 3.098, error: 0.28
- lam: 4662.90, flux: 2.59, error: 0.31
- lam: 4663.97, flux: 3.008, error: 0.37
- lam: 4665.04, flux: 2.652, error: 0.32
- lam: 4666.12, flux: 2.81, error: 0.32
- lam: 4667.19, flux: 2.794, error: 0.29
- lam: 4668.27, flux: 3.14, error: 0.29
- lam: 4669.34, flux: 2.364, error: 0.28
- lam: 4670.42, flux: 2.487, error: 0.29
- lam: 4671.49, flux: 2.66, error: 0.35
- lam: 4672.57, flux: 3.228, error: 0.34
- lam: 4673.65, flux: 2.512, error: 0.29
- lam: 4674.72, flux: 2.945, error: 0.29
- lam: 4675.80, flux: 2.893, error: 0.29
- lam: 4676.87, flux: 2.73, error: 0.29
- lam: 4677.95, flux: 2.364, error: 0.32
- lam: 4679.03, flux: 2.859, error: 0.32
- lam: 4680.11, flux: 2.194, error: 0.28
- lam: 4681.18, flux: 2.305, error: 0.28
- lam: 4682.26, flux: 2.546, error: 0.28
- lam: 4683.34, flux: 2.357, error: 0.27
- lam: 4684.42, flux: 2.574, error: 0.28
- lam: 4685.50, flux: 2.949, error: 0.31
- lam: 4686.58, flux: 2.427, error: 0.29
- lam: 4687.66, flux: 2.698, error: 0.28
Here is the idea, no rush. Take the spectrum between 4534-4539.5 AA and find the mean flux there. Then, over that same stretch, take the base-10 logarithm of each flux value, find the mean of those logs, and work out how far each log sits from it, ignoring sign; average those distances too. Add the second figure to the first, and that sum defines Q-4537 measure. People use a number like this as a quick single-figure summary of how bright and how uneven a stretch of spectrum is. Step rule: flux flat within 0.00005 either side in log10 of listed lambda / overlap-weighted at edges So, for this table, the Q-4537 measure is 2.40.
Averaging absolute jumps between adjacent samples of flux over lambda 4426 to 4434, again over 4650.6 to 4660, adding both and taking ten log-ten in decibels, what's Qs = -3.2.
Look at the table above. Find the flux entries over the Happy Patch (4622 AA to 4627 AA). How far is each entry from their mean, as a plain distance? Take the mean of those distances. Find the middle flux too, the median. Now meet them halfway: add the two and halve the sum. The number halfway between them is 1.66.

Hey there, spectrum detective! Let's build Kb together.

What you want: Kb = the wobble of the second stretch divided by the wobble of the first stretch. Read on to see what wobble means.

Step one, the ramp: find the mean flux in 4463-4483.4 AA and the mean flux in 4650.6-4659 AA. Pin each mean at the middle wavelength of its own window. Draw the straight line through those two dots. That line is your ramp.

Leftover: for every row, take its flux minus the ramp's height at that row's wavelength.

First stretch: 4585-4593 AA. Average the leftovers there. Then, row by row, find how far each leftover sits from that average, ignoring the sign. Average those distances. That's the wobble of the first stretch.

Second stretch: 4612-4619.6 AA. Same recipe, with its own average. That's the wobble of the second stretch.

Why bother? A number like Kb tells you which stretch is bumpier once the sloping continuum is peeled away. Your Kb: 2.20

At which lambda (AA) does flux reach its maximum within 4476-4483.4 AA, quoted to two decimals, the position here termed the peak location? 4481.83 AA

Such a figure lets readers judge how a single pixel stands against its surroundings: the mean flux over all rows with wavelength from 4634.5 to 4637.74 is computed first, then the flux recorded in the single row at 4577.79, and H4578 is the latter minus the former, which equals -0.5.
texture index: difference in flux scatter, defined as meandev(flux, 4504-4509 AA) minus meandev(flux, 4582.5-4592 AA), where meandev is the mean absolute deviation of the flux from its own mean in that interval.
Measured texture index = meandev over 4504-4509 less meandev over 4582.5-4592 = 0.07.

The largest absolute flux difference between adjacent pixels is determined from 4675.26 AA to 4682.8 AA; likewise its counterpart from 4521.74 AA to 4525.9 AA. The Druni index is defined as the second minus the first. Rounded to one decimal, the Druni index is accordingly -0.4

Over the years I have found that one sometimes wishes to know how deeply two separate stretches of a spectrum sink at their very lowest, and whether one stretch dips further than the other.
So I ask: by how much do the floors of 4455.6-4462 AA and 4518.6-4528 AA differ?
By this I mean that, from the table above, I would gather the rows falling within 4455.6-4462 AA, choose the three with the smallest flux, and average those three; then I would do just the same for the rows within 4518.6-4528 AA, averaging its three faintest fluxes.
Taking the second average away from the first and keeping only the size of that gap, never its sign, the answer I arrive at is 0.12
